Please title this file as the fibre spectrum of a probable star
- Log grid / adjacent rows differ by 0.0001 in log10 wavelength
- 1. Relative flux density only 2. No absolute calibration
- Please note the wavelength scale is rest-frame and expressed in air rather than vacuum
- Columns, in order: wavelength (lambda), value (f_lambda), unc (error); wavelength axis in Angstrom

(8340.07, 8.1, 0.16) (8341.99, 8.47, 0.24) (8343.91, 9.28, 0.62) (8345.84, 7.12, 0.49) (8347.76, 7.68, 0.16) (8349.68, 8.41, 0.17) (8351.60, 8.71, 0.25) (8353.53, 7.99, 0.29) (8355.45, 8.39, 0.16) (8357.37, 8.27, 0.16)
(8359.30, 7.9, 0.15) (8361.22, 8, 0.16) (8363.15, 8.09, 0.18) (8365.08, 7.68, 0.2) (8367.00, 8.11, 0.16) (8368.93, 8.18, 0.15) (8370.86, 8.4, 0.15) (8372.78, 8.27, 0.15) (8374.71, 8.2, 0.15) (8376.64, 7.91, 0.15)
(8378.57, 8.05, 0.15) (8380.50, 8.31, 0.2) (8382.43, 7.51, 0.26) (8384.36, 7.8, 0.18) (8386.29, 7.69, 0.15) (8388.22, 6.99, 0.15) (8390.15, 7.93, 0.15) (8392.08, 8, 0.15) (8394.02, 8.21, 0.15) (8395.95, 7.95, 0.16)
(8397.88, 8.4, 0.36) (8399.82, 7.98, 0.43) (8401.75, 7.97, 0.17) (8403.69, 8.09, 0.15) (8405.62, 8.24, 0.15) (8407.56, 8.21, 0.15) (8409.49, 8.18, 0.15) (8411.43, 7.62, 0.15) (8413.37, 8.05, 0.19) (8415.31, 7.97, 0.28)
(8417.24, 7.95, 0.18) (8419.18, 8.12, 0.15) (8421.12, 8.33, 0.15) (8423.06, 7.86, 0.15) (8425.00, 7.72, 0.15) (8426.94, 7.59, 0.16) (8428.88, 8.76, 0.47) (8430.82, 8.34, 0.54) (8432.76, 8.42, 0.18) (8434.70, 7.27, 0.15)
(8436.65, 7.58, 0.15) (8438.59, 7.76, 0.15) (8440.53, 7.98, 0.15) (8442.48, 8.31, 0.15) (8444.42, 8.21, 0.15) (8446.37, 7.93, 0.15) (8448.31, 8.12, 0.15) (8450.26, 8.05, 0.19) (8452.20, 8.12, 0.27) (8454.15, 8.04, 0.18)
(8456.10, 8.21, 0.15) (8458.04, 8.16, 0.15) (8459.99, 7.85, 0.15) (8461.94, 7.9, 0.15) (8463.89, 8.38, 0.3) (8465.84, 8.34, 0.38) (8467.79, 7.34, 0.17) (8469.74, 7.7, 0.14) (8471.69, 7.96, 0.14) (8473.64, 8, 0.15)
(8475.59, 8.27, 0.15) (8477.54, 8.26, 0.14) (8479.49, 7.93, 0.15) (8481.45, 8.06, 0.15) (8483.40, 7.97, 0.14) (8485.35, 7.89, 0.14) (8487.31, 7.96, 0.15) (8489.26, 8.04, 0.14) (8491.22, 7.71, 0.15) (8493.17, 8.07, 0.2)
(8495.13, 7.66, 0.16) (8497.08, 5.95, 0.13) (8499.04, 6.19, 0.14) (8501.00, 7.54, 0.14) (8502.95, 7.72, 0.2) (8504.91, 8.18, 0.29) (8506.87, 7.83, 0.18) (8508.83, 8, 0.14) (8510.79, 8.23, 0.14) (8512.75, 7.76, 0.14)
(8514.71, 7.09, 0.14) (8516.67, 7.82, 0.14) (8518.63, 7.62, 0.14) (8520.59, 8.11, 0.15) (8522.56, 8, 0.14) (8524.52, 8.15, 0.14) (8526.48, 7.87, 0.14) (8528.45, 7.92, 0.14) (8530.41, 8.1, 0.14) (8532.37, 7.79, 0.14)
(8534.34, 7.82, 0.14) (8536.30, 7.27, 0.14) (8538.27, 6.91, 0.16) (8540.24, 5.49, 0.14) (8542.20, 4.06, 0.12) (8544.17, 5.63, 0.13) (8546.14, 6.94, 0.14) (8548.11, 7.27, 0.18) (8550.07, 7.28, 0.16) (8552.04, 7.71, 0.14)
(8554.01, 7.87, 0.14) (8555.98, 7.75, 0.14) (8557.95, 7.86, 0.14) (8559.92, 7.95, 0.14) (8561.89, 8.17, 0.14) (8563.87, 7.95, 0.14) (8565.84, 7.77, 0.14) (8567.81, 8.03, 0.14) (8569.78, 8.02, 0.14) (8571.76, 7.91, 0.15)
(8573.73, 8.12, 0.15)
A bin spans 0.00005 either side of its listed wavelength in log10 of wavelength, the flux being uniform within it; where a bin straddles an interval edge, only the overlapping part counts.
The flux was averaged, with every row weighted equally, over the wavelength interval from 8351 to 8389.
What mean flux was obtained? 8.02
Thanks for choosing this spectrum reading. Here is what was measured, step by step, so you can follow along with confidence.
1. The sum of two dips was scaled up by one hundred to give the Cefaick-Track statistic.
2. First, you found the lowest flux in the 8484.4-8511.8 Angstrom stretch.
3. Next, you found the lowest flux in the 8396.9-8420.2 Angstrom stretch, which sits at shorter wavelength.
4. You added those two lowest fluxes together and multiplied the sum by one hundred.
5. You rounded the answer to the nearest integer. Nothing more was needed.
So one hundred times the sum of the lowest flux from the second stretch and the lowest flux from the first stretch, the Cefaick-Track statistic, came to 1357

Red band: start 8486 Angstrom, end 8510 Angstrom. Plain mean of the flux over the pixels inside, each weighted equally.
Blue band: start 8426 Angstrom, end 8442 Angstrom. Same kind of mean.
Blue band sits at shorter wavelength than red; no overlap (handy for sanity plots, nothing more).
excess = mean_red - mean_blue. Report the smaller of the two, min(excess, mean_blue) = -0.39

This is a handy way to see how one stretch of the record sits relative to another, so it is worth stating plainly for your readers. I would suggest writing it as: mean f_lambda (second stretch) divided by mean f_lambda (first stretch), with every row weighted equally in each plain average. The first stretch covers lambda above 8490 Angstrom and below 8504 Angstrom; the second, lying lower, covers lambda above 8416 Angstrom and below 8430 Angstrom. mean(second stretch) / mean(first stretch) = 1.11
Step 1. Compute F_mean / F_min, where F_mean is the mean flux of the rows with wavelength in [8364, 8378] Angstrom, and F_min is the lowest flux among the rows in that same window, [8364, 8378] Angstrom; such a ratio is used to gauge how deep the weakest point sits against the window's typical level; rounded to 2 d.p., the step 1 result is 1.06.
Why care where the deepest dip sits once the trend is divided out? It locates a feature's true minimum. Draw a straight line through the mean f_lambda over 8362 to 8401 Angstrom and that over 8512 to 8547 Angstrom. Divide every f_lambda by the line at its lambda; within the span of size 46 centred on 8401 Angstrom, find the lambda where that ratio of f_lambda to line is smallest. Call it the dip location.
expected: 8388.22 Angstrom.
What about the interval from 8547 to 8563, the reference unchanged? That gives 8548.11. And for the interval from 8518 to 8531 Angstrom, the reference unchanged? 8518.63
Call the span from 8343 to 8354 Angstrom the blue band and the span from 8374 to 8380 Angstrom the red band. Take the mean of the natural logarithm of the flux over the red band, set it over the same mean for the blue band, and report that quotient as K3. 0.99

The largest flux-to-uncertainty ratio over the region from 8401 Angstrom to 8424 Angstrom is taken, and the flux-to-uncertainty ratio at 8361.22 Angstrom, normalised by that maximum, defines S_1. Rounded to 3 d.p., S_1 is 0.900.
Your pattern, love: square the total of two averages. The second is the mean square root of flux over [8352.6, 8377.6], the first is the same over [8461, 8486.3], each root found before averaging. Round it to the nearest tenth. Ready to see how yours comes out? 32.2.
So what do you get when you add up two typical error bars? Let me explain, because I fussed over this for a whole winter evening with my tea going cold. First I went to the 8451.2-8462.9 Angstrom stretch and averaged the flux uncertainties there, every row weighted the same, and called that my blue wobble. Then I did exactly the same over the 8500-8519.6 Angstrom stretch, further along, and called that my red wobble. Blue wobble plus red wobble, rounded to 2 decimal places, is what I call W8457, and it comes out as 0.34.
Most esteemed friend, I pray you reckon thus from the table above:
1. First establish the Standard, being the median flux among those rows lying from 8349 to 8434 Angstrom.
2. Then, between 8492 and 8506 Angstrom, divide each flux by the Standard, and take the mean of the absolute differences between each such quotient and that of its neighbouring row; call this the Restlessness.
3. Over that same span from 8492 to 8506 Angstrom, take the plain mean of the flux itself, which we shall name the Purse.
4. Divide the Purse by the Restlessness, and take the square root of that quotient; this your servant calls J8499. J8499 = 9.0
